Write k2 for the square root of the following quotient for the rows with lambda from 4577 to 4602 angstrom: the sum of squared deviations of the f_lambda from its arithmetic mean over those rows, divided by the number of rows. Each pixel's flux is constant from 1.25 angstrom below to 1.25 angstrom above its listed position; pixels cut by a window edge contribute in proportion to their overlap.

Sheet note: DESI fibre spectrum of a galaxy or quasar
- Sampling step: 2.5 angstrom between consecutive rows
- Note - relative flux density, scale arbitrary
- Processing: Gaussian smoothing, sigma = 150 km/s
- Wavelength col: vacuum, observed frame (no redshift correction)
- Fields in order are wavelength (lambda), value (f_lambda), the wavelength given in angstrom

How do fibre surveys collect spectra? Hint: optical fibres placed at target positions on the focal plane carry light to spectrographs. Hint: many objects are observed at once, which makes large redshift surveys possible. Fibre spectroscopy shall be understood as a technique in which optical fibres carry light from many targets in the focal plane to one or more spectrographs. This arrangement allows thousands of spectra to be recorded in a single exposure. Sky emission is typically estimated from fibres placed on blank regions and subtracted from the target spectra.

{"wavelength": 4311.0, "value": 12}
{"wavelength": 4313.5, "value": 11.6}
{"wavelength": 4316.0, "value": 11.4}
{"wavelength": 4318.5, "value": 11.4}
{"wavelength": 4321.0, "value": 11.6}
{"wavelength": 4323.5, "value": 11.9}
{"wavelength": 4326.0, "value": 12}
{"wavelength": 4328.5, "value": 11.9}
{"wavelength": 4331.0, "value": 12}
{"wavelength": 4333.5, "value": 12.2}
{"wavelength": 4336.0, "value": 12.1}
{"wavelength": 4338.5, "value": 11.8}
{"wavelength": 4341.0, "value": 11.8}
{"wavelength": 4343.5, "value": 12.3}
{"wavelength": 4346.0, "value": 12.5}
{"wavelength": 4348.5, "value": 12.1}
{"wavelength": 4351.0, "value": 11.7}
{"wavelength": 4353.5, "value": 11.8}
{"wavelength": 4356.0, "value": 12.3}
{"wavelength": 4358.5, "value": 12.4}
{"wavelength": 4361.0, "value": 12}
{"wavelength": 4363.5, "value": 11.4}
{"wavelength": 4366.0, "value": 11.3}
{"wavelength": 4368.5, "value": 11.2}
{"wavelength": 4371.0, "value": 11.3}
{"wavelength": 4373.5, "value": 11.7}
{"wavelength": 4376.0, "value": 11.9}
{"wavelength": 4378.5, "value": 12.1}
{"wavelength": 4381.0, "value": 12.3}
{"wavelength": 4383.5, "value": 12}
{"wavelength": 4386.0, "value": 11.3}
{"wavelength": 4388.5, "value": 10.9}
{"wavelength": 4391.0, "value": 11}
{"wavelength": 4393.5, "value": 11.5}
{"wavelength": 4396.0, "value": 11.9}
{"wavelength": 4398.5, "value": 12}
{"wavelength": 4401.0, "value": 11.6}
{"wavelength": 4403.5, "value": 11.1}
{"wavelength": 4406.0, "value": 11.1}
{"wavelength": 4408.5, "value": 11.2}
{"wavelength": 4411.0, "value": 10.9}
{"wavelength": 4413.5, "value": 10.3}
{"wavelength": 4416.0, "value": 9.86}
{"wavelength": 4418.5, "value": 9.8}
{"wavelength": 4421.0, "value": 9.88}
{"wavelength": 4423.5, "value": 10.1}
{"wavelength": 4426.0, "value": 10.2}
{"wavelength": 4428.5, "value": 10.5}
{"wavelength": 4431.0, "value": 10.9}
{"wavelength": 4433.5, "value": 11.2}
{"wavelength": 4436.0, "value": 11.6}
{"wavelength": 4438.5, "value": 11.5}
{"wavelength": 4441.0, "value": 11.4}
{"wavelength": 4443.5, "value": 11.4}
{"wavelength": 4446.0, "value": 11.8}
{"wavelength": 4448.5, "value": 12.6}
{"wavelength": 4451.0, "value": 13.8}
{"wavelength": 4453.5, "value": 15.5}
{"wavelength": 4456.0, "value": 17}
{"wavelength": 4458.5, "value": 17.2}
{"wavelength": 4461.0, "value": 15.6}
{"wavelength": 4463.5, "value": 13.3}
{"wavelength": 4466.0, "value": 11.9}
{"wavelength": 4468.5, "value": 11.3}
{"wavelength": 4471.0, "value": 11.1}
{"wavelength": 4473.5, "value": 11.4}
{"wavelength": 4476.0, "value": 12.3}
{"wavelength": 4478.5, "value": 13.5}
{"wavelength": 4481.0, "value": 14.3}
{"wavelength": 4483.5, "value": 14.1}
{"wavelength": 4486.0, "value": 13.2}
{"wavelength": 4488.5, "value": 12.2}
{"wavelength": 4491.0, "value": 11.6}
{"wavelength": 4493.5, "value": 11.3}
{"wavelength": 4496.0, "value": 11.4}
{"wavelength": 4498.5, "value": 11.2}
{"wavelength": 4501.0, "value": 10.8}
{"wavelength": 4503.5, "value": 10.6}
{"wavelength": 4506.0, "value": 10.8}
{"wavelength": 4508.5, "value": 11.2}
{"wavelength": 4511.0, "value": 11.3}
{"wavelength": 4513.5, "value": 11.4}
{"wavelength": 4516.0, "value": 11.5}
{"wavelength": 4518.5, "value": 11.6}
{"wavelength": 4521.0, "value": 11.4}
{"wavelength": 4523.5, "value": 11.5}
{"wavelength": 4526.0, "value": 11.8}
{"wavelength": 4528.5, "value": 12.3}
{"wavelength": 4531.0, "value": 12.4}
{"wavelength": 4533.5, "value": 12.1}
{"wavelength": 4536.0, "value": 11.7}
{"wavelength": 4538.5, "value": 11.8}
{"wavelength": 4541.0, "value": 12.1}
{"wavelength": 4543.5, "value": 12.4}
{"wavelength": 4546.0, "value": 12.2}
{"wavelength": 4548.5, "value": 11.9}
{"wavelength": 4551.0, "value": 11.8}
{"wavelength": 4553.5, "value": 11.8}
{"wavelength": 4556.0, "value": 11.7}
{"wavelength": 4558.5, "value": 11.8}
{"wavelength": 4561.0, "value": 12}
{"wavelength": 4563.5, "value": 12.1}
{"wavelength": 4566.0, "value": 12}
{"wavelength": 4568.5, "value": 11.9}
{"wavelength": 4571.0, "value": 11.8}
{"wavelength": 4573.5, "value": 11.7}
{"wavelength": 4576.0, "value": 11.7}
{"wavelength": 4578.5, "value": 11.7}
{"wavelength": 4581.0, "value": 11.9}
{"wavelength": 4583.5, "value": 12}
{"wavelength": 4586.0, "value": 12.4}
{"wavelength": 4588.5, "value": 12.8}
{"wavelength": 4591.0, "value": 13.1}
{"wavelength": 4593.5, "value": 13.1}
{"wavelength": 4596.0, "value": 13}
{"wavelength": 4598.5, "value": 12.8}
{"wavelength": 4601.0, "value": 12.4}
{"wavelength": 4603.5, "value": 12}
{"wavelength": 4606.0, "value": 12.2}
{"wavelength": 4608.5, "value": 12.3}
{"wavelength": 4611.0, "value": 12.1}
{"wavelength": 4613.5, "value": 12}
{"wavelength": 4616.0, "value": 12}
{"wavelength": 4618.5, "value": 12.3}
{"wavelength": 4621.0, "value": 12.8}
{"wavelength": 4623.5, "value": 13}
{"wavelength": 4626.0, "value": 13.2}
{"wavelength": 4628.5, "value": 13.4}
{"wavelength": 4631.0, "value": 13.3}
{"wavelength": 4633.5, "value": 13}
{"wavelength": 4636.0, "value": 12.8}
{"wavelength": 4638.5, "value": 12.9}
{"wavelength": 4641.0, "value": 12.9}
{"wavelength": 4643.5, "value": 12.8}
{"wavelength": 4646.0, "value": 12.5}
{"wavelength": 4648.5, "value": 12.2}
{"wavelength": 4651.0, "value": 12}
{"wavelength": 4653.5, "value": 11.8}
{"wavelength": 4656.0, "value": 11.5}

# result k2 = 0.49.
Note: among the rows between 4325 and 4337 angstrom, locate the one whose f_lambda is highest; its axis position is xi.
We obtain 4333.5 angstrom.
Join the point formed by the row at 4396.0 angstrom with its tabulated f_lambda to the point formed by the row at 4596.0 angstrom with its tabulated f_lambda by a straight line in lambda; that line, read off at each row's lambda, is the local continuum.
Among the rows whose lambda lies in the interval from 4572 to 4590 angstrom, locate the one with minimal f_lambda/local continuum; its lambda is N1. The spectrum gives 4578.5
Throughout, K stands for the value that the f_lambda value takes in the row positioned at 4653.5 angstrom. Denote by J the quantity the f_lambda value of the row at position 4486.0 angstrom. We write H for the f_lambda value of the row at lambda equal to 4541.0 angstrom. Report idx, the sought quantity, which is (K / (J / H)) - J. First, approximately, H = 12.1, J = 13.2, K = 11.8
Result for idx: -2.4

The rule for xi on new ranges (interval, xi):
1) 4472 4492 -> 4481.0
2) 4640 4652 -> 4641.0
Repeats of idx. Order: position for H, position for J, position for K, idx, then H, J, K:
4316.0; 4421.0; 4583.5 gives 4.0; 11.4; 9.88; 12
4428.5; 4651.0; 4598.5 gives -0.8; 10.5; 12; 12.8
